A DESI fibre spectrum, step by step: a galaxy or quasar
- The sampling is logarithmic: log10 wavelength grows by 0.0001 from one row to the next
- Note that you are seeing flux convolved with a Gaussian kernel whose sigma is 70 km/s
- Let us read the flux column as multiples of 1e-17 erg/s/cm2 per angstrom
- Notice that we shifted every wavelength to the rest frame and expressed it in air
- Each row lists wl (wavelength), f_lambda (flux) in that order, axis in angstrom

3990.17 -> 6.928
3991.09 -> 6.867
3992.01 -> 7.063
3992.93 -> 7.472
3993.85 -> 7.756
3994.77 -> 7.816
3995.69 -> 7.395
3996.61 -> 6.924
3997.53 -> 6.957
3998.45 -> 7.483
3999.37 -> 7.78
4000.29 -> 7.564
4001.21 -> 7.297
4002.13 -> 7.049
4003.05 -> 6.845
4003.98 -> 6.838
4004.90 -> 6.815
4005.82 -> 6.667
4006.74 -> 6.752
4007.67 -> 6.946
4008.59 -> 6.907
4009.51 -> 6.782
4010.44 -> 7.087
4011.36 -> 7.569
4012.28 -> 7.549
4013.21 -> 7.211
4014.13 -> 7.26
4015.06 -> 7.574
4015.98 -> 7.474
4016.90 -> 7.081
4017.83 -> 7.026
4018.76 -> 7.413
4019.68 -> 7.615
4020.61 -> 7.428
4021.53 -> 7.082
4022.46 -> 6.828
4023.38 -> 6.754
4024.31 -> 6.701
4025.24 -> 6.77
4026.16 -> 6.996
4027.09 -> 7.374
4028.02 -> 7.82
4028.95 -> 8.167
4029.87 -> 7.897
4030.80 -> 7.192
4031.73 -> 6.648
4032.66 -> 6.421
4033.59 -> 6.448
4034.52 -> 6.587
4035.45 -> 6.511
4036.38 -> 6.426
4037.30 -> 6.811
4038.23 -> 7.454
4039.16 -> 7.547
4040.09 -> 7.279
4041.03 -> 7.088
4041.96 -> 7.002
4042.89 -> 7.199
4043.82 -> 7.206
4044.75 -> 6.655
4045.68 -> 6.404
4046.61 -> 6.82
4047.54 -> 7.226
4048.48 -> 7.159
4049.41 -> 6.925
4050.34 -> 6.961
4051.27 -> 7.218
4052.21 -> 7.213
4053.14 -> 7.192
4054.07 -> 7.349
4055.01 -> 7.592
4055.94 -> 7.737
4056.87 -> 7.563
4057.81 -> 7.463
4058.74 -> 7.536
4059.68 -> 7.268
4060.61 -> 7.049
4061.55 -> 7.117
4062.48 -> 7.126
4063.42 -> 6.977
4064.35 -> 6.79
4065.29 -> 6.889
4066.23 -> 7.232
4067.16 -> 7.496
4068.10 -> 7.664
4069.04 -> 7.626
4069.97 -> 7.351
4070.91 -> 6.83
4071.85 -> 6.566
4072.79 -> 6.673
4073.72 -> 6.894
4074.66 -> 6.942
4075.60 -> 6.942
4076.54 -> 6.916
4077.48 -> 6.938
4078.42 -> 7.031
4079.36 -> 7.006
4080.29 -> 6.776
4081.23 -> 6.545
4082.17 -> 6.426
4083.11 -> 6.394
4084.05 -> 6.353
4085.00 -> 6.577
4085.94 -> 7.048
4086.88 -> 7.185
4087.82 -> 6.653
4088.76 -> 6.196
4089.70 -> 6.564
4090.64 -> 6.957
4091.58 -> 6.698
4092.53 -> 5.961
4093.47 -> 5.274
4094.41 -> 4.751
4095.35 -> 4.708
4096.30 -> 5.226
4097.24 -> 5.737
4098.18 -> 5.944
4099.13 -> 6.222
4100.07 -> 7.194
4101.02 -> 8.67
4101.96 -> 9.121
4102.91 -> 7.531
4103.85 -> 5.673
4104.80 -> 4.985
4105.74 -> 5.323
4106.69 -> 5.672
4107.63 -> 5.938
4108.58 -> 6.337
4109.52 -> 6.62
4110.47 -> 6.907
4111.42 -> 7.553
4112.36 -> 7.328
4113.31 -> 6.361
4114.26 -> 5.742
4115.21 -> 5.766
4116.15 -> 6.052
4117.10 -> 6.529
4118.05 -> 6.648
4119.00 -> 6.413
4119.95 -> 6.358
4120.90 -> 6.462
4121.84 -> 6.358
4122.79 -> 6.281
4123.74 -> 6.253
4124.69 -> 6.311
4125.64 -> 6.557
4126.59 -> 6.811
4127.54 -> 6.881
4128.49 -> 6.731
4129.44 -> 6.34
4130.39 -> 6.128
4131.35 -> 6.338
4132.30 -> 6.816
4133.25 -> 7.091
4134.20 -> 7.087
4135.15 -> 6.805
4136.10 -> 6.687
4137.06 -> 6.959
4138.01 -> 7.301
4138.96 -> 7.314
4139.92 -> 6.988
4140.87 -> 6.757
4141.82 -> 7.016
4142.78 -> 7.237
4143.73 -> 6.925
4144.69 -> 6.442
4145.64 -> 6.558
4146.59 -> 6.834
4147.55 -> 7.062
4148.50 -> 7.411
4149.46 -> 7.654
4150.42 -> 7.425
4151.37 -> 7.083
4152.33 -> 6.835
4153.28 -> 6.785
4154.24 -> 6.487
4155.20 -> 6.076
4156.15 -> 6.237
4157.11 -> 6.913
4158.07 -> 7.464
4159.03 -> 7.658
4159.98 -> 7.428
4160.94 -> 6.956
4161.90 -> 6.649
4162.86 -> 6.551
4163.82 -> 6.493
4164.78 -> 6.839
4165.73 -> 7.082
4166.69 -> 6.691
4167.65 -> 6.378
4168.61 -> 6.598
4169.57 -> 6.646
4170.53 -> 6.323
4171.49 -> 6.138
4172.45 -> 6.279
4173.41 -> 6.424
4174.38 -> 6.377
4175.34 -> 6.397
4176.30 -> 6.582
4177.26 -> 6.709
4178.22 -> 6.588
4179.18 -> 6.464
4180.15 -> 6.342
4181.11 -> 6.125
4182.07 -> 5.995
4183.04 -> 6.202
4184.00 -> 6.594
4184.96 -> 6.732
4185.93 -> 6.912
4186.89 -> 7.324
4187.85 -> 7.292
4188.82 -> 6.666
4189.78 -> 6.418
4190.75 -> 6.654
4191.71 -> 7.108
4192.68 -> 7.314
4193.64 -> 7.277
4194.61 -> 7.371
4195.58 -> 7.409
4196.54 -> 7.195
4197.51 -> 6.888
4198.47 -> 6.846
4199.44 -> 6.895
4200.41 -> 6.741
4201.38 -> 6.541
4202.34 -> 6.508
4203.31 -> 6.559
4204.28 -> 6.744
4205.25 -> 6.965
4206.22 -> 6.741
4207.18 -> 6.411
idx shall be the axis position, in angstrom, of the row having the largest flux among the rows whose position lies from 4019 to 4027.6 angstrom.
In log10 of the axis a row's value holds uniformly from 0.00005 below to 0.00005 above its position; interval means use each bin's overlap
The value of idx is 4019.68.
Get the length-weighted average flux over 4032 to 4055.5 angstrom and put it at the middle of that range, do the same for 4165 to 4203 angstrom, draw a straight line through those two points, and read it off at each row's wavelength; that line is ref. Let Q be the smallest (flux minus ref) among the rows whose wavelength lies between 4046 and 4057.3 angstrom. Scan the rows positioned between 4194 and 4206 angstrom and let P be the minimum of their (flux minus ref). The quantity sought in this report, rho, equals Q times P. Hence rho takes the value 0.0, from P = -0.1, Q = -0.16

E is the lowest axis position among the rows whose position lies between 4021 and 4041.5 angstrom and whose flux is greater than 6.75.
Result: 4021.53 angstrom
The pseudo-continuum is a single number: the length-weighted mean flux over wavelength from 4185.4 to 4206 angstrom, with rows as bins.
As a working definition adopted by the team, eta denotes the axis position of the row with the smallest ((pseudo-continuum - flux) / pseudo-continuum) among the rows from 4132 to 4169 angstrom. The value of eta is 4159.03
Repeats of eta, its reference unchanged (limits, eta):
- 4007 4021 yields 4019.68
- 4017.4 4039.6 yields 4028.95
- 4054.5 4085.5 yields 4055.94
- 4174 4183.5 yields 4177.26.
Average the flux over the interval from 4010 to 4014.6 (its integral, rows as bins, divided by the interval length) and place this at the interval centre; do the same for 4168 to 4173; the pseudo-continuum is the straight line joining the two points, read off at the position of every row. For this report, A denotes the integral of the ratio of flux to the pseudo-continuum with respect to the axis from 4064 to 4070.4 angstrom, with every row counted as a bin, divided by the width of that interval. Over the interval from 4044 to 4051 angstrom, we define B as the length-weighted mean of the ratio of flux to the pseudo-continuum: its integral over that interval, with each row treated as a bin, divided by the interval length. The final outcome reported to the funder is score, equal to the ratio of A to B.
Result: 1.07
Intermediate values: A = 1.04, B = 0.97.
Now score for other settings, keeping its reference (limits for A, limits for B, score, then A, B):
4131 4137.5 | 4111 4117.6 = 1.08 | 1.03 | 0.96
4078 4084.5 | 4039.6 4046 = 0.98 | 0.96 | 0.98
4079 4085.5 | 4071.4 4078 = 0.97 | 0.95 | 0.98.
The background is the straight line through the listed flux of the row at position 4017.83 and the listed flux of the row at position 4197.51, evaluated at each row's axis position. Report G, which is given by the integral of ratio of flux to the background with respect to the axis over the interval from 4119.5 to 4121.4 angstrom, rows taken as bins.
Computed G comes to 1.8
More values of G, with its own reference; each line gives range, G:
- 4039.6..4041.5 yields 1.9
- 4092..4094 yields 1.6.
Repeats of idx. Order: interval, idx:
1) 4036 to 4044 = 4039.16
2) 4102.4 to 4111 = 4102.91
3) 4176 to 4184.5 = 4177.26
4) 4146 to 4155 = 4149.46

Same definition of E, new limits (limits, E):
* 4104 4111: 4110.47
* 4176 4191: 4185.93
